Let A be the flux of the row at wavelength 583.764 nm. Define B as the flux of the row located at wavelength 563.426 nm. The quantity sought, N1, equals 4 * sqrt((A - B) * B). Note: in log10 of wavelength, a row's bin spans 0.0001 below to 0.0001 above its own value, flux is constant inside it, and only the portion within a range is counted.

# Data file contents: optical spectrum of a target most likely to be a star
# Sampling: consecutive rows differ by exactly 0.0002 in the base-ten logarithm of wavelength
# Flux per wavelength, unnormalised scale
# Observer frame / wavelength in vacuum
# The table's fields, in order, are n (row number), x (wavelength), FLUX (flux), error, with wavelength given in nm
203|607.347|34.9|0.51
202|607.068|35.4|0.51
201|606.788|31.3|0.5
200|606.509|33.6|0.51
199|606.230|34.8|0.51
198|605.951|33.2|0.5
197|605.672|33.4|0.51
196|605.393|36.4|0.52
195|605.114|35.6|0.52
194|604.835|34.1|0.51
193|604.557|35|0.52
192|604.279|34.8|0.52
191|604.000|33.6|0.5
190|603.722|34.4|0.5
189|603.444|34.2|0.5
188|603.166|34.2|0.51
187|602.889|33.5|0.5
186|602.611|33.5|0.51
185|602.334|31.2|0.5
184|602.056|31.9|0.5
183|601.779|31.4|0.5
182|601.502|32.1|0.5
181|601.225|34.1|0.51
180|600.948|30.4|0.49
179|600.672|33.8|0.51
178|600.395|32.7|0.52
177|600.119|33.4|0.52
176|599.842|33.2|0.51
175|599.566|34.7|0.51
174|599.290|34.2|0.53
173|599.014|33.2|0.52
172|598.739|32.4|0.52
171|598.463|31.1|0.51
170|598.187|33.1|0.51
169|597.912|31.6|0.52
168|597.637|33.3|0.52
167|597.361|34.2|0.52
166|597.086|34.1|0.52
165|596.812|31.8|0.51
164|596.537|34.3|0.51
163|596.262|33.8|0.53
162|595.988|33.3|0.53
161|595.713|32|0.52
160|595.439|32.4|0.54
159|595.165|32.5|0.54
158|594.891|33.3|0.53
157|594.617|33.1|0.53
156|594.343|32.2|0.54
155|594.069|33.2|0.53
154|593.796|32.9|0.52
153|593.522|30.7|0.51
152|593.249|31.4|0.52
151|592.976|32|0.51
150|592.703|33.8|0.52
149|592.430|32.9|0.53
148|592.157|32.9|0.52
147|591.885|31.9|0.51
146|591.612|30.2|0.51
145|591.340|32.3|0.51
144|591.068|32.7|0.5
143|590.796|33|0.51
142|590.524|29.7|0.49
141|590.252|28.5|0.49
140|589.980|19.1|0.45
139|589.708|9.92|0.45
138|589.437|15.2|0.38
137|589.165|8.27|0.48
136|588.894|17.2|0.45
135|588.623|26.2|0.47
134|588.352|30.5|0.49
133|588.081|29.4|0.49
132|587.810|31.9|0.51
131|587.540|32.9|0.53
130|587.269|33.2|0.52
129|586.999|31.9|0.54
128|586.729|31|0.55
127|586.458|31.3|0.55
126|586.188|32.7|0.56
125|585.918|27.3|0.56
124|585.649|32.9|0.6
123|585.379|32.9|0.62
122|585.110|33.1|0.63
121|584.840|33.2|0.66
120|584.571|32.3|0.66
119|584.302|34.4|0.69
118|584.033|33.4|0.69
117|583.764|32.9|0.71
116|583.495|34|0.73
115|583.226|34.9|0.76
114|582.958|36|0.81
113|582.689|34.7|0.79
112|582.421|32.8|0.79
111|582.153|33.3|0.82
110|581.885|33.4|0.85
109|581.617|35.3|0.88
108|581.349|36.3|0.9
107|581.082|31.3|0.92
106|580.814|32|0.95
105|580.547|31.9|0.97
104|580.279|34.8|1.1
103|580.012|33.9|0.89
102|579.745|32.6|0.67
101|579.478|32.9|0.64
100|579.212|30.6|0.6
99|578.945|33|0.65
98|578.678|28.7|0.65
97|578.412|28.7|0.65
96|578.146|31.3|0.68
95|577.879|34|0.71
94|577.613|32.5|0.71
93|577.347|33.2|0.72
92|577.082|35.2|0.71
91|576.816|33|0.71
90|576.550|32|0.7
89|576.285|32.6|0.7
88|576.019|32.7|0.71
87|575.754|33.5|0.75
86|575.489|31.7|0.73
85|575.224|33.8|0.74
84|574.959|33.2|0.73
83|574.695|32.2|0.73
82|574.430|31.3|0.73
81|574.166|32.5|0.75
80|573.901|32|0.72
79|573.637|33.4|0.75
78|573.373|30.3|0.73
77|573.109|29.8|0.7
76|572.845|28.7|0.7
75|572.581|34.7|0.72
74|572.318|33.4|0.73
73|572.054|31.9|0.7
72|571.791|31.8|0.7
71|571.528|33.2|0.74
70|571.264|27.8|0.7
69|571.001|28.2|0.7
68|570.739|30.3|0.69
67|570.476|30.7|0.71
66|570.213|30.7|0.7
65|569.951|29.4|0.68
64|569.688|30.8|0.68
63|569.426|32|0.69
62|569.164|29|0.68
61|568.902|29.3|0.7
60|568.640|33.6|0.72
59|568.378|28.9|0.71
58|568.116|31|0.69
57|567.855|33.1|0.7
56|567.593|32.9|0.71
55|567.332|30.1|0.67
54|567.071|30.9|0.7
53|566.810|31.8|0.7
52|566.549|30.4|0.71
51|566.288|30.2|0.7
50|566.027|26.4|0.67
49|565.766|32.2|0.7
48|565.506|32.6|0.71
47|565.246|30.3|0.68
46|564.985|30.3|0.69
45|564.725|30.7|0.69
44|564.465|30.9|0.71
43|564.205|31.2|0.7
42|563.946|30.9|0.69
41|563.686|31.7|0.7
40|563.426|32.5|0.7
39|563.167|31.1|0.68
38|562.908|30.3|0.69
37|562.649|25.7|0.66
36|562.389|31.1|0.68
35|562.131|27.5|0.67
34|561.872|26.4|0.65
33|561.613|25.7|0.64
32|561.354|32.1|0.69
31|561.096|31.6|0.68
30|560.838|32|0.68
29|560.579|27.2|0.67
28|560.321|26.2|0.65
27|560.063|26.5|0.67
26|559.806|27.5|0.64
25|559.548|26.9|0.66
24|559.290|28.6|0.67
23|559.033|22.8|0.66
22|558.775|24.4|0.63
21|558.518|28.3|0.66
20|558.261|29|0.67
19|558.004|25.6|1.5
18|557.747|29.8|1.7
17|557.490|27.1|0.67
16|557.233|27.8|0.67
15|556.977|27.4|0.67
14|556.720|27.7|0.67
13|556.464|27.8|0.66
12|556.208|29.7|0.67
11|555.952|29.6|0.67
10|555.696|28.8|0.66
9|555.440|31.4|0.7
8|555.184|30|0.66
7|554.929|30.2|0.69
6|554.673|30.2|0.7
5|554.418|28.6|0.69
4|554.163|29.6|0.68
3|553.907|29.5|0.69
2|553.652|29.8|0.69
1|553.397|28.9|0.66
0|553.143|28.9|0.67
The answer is 14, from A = 32.9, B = 32.5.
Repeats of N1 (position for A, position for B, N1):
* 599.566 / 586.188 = 32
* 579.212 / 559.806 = 37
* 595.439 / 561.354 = 12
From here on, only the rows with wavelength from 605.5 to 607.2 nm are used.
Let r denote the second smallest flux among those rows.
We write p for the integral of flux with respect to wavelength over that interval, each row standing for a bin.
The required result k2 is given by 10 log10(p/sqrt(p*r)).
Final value 1.18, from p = 57.2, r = 33.2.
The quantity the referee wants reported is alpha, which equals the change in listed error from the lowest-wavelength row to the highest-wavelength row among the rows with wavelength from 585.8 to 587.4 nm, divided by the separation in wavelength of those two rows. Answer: -0.030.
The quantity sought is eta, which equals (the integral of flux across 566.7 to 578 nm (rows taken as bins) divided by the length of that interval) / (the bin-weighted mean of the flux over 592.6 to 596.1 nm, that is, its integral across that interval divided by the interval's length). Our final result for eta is 0.98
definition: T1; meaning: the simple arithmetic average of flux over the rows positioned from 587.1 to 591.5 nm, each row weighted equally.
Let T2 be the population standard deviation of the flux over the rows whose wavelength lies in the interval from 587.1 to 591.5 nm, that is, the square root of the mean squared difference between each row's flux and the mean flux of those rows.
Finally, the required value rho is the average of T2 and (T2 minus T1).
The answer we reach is -4.4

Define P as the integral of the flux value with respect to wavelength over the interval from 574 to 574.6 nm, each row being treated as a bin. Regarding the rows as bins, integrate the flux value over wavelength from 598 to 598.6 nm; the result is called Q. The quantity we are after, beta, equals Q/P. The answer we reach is 1.01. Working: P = 19.1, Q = 19.2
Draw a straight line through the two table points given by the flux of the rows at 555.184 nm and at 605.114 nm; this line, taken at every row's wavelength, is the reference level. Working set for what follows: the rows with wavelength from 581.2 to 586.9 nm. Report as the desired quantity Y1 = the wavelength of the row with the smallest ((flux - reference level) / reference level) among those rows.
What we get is 585.918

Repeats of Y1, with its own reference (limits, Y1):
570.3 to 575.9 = 571.264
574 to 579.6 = 578.678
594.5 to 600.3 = 598.463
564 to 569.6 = 566.027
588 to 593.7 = 589.165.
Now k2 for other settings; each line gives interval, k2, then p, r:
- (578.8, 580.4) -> 1.04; 52.7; 32.6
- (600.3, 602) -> 1.22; 55.1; 31.4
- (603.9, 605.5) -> 1.07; 55.8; 34.1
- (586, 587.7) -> 1.20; 54.4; 31.3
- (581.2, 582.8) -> 1.08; 54.9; 33.3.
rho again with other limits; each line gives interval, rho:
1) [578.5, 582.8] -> -14.7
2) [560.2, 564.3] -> -12.3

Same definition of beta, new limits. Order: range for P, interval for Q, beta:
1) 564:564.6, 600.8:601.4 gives 1.04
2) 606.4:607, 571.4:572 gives 0.99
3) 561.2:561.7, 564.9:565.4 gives 1.04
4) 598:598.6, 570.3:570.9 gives 0.95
